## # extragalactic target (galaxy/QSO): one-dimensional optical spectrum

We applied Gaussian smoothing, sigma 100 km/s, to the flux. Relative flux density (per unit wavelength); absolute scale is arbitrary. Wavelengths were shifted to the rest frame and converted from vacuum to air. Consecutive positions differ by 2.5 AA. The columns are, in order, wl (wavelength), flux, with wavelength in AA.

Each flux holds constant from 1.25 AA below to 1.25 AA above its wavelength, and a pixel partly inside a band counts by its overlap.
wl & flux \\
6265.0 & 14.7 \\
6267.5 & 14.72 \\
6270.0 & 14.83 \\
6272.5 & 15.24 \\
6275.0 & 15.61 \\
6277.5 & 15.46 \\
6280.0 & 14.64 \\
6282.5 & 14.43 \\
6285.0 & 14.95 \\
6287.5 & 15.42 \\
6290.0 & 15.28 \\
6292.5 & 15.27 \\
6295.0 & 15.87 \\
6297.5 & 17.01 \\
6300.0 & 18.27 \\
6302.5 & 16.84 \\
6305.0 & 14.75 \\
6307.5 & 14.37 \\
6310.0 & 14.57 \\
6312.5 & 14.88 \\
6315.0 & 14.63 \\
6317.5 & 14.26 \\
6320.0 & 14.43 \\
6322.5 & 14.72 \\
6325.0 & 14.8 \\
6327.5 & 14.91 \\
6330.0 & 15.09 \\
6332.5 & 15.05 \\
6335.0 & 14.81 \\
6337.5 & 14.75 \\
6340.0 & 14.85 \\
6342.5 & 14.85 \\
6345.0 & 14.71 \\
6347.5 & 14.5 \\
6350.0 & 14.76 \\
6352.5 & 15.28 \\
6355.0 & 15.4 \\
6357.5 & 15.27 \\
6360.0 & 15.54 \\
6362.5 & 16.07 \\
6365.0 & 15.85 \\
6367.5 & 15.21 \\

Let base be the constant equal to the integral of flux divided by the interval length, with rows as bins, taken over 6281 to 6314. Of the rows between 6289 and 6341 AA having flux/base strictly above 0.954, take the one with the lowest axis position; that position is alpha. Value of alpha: 6290.0 AA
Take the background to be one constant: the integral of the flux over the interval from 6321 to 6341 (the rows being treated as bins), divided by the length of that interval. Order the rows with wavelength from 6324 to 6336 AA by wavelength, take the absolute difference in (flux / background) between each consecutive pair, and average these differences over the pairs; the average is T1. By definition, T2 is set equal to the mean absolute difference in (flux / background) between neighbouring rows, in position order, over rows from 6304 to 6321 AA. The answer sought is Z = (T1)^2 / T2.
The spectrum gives 0.0049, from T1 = 0.0096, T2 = 0.019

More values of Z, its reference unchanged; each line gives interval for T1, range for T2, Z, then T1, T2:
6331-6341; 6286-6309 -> 0.0014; 0.0090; 0.059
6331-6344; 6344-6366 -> 0.0024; 0.0067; 0.019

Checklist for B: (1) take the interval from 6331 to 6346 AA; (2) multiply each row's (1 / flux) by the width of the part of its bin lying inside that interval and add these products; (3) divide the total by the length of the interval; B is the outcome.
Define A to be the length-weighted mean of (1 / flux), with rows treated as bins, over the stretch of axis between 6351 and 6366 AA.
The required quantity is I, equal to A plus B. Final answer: 0.132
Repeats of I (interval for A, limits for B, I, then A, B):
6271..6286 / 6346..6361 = 0.133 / 0.066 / 0.0662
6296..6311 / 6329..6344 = 0.130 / 0.063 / 0.0671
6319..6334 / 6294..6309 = 0.130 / 0.067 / 0.0623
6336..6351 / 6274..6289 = 0.134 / 0.068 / 0.0664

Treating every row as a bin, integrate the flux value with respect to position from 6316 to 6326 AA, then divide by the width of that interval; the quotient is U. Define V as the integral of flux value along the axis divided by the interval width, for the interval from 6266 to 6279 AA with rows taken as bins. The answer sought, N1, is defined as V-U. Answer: 0.60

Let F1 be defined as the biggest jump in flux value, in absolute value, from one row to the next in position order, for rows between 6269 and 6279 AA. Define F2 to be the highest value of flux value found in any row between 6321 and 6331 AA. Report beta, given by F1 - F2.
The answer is -14.7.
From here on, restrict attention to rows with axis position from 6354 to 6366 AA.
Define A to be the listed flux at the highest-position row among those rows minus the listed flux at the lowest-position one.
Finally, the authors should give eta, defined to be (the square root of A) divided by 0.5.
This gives 1.34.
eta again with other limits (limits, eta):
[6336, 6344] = 0.63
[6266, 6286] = 0.96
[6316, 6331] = 1.82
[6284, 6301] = 3.64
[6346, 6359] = 1.75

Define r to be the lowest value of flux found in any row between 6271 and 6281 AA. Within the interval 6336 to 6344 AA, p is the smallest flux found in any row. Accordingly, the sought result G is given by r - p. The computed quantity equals -0.1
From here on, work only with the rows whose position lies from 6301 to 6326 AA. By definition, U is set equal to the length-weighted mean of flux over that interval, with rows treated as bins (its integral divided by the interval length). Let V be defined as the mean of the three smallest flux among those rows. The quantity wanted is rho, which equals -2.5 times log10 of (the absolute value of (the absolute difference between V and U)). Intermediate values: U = 14.9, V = 14.4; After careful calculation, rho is 0.74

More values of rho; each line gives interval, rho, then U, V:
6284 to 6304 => 0.06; 16.1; 15.2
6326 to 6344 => 2.57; 14.9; 14.8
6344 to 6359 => 1.16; 15.0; 14.7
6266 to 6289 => 0.90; 15.0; 14.6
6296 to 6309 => 0.13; 16.2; 15.3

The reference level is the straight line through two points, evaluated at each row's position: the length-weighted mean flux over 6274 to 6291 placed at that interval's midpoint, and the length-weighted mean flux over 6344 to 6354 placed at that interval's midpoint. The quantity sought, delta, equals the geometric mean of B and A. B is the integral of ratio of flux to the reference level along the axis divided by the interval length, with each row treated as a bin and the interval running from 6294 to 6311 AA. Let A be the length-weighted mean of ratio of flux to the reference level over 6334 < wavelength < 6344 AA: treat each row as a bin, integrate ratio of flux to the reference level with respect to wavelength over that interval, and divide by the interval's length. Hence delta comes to 1.03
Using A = 1.00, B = 1.06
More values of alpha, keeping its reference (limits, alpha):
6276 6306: 6277.5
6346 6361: 6352.5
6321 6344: 6327.5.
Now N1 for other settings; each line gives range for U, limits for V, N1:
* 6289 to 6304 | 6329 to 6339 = -1.50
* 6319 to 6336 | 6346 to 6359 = 0.21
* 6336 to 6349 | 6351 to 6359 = 0.57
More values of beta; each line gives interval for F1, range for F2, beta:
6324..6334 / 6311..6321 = -14.7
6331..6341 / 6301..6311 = -16.6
